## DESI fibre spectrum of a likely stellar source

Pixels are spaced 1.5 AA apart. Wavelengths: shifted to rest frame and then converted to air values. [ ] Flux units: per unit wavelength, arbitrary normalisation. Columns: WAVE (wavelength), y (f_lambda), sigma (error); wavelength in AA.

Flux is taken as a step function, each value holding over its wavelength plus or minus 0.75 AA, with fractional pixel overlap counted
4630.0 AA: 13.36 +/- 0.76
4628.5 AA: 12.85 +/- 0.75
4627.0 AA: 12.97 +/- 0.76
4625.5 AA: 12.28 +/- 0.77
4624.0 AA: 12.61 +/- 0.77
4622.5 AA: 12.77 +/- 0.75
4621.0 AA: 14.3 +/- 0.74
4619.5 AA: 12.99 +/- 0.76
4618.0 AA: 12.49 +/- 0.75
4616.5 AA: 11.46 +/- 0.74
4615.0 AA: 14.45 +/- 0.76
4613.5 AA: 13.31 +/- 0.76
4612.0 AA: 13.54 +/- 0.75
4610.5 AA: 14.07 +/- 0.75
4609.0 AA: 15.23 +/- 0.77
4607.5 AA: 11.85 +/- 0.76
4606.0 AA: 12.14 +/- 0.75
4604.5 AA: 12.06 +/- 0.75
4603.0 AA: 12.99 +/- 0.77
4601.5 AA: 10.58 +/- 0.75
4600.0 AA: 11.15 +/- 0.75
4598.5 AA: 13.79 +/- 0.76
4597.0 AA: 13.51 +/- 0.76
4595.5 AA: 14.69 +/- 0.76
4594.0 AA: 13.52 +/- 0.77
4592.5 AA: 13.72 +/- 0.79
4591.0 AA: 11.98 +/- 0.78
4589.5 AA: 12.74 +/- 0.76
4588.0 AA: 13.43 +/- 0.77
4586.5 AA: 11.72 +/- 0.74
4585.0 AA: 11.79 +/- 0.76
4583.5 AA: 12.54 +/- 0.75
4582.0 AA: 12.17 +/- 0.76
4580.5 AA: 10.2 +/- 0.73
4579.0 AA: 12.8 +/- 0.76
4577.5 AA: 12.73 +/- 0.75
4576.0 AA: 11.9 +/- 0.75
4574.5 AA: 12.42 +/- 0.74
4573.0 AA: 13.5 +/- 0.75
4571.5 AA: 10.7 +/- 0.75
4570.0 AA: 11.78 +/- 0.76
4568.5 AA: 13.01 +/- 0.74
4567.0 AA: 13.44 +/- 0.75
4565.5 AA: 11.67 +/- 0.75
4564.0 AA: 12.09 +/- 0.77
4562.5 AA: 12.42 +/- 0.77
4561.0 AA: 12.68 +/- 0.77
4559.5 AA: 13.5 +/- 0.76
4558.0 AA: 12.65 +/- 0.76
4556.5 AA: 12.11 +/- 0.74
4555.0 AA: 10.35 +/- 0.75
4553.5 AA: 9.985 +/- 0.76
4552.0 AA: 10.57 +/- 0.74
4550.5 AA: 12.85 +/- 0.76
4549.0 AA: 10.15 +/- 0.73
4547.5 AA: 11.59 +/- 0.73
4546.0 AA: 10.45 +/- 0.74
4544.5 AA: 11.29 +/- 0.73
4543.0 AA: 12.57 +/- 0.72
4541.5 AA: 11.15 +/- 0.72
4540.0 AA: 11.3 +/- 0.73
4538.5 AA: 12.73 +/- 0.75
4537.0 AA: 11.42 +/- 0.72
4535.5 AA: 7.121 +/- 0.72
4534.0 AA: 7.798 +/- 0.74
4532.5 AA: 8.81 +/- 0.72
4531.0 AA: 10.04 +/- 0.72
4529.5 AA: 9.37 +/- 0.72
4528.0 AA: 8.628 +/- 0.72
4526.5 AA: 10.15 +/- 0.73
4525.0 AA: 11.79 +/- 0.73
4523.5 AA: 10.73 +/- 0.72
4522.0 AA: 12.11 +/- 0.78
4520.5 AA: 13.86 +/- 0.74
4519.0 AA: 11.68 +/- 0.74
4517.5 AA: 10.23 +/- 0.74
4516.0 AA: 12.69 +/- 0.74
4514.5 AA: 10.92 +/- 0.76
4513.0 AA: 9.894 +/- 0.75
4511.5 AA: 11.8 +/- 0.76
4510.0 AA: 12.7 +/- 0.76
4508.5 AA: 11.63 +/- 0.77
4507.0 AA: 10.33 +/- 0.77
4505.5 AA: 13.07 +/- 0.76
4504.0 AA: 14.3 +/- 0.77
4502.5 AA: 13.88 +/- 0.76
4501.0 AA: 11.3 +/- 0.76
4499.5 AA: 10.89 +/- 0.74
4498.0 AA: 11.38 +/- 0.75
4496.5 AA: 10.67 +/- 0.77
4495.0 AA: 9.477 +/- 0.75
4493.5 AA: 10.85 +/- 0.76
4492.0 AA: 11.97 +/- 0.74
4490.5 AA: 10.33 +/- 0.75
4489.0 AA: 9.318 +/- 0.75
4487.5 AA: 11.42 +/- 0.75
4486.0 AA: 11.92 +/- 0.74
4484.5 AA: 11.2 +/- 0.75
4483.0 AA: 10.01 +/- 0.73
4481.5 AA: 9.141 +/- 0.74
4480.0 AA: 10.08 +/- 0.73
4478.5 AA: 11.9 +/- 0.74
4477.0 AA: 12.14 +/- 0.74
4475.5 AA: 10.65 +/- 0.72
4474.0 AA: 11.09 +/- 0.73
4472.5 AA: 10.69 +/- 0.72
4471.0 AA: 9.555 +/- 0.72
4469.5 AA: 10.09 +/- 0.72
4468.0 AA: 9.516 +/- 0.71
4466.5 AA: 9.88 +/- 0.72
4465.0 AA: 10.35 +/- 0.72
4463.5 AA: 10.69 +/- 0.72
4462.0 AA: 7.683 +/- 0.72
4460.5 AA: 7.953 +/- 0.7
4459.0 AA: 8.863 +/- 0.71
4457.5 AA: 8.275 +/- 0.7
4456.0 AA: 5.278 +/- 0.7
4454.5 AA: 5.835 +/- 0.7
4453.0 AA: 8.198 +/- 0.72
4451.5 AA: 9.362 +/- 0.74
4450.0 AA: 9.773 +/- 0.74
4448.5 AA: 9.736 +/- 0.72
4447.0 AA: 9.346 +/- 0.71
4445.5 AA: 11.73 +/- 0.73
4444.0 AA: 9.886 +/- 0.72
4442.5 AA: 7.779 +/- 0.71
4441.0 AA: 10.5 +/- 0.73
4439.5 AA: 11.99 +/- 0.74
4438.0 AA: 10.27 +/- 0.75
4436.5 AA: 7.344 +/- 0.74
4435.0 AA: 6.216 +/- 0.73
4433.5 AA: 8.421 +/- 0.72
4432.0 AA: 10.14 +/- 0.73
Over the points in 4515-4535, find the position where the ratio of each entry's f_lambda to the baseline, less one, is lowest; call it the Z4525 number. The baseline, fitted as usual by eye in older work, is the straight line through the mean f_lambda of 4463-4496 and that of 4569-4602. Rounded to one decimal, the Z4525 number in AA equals 4534.0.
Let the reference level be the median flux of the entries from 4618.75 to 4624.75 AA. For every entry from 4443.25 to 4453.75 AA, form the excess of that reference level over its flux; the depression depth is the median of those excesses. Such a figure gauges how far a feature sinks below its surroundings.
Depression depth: 3.1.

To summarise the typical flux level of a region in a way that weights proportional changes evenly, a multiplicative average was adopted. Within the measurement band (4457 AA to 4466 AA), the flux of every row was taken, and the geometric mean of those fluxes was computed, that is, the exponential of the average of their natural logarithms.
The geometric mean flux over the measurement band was 8.9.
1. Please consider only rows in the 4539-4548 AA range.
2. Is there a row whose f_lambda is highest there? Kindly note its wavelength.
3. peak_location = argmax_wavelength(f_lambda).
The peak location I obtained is 4543.0 AA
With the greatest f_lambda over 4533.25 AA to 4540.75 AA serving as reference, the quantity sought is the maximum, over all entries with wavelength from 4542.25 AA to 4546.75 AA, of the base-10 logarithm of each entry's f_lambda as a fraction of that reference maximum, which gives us -0.01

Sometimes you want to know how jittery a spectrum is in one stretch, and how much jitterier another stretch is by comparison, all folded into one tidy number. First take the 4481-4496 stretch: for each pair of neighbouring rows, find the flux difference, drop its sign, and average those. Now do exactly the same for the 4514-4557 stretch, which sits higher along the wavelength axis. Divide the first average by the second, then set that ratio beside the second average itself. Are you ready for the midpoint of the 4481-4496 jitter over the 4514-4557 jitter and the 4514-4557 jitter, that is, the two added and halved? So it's 1.13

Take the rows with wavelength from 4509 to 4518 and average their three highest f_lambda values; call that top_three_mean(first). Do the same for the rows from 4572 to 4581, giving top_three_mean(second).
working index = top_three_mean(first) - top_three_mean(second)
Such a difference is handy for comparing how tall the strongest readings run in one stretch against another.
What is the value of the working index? -0.6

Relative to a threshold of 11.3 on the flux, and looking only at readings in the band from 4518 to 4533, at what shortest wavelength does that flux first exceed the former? 4519.0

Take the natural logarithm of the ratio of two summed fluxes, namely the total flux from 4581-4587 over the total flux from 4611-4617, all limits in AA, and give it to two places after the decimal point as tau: -0.09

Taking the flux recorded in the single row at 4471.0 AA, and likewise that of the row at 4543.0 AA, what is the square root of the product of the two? 11.0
